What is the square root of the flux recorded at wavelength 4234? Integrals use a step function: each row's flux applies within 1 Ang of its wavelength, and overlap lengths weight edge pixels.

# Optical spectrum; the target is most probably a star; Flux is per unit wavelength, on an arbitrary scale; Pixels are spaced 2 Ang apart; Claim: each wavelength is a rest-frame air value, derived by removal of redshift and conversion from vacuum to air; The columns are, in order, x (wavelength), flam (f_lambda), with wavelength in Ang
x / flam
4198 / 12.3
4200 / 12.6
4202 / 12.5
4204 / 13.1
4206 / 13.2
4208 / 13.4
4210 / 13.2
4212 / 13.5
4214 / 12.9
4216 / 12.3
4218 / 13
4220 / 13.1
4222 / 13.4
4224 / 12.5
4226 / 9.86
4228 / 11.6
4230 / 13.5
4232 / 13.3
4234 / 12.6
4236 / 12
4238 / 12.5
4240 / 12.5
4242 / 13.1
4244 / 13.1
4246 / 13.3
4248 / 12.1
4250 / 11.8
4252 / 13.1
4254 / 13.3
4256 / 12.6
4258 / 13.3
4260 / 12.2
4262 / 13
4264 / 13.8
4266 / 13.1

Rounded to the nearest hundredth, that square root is 3.55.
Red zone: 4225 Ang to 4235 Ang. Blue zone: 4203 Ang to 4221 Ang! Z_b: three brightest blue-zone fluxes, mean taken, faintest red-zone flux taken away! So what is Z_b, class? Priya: 3.5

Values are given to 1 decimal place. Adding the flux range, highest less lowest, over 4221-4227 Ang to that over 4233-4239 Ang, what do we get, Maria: 4.1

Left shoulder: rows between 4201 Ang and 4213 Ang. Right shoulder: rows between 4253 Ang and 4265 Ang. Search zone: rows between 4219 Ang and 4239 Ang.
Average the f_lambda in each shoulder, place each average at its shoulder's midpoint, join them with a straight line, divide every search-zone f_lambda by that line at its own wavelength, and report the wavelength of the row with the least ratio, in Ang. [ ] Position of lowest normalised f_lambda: 4226 Ang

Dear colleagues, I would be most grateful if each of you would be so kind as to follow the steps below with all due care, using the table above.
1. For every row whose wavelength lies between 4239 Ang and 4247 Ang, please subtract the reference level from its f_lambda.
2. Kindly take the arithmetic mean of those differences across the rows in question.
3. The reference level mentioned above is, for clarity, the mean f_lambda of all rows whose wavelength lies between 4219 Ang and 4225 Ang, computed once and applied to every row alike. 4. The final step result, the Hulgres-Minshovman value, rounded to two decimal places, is 0.00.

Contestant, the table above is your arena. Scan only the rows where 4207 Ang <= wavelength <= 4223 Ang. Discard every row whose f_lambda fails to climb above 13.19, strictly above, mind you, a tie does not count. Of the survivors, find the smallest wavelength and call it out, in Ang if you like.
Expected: 4208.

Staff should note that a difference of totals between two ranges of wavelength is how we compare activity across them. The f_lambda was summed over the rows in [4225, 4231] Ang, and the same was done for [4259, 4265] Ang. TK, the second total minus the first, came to 4.0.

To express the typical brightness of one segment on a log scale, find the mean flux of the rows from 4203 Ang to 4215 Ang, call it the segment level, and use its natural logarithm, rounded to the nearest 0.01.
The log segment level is 2.58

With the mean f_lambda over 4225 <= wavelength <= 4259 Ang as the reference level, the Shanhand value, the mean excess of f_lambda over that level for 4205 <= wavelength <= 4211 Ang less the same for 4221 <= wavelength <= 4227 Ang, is 1.3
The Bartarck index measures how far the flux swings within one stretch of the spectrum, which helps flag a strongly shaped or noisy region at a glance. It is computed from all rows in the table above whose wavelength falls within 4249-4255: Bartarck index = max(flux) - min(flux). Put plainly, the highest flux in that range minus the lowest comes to 1.50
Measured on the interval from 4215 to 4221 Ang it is 0.80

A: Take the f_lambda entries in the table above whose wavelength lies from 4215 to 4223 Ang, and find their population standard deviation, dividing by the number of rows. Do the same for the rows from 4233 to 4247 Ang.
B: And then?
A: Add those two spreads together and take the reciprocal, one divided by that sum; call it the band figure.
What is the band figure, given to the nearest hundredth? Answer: 1.21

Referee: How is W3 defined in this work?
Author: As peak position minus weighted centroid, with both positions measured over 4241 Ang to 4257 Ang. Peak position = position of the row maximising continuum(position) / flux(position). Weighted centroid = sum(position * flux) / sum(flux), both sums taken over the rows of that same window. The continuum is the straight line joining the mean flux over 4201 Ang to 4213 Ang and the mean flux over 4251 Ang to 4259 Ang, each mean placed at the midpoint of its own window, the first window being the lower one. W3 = 1.0 Ang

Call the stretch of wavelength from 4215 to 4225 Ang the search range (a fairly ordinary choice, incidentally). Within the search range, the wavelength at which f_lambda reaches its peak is 4222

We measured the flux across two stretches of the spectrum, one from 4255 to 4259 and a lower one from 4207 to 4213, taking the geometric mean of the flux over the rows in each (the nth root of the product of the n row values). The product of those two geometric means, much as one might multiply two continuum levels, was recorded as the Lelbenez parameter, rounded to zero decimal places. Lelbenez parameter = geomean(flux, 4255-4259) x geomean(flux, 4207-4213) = 173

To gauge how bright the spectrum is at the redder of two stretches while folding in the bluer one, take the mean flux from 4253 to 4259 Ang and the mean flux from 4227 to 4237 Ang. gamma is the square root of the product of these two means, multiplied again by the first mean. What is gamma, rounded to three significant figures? 168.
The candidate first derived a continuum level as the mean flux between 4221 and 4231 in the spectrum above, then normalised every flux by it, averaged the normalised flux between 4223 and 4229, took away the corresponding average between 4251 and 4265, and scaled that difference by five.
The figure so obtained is -0.71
